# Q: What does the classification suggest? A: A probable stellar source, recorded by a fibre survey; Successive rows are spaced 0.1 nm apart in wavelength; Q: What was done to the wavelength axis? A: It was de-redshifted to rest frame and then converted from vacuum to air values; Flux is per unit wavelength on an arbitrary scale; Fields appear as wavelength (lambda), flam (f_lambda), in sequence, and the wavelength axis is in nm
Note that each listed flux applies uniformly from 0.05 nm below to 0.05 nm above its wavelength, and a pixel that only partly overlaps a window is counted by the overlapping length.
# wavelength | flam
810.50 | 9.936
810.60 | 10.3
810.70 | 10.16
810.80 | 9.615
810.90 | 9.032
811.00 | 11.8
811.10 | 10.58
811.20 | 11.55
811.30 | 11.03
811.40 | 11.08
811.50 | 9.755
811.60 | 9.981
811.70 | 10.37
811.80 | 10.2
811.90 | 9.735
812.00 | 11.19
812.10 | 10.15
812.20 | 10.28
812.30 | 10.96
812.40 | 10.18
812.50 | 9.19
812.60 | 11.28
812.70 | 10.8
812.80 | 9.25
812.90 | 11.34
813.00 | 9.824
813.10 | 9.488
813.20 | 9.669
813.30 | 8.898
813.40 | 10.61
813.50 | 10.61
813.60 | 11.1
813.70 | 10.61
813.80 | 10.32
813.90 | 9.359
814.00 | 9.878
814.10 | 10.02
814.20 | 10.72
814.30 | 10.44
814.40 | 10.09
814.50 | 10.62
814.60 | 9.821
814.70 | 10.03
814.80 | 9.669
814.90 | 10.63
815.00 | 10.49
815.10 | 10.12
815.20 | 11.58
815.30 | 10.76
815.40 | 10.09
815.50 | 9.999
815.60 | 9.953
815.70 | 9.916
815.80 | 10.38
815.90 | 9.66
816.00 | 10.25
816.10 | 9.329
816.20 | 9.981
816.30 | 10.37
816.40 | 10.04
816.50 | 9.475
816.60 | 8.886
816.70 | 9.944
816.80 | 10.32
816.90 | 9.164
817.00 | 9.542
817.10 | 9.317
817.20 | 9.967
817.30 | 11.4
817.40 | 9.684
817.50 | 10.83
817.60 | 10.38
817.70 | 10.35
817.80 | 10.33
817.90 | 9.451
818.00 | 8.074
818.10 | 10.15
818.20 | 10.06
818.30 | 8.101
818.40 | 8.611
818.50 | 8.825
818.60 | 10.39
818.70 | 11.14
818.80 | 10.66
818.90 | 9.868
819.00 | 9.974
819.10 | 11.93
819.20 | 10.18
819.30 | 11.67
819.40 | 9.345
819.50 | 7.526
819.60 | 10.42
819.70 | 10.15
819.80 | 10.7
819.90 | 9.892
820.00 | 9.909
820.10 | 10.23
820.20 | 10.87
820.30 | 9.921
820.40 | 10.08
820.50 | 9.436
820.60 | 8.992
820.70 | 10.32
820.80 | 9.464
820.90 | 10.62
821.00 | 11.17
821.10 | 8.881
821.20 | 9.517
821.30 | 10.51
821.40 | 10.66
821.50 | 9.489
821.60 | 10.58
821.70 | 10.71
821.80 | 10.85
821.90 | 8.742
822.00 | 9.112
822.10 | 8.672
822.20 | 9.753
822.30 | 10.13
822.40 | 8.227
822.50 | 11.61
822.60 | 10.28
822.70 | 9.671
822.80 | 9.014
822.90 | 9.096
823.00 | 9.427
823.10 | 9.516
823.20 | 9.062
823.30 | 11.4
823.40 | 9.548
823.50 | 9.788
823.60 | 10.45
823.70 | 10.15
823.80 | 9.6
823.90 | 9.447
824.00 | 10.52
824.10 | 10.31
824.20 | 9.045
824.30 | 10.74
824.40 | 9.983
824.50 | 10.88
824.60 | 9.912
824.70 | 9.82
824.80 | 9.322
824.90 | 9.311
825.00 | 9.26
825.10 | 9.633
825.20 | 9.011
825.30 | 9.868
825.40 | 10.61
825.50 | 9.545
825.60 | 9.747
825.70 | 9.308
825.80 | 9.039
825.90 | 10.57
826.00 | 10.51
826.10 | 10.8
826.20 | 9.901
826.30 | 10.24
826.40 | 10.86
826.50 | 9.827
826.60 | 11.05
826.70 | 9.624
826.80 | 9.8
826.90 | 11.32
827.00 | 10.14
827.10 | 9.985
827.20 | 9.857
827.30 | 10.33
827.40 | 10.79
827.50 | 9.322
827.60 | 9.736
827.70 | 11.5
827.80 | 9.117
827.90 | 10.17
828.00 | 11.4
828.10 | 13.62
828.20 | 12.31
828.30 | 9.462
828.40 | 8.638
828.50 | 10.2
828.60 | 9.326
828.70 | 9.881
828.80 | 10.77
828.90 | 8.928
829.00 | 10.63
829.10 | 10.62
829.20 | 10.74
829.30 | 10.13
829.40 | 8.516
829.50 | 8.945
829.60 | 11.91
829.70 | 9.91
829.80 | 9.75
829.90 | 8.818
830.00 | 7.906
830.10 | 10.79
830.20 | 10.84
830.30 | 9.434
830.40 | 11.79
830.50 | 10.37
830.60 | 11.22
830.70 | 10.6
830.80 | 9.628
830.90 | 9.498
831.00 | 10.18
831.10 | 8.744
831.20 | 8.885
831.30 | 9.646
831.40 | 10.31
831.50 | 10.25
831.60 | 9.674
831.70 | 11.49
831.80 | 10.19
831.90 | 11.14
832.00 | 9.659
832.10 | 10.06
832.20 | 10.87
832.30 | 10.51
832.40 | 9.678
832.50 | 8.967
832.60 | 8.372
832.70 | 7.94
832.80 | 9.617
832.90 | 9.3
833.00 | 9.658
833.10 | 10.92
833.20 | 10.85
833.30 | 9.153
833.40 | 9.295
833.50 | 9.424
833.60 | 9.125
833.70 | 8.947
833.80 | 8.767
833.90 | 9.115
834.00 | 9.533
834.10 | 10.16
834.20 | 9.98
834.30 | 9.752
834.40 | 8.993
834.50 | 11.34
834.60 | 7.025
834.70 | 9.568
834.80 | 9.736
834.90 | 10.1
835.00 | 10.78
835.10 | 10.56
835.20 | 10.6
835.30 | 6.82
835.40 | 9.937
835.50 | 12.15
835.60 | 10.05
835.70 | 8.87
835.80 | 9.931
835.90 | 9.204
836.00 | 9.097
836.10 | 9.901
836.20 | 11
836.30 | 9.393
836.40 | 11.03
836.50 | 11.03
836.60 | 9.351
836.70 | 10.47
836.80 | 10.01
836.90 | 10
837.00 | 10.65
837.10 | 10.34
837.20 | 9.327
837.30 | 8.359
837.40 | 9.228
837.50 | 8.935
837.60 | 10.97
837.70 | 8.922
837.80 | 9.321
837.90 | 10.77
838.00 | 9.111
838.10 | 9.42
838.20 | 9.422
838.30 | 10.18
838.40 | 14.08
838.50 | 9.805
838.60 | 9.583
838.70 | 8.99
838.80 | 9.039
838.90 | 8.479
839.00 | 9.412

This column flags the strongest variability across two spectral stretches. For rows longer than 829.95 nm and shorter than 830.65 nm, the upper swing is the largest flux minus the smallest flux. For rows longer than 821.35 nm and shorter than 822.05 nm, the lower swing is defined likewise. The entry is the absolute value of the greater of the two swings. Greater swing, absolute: 3.9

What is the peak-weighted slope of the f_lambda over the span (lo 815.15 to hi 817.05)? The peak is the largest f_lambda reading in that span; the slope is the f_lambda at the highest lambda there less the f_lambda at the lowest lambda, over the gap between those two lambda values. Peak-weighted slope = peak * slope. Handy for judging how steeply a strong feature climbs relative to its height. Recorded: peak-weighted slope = -13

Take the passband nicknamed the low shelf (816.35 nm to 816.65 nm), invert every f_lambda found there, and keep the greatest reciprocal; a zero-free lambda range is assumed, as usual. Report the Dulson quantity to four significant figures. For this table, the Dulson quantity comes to 0.1125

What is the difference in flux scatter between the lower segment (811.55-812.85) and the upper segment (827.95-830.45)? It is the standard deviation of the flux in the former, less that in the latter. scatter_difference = -0.67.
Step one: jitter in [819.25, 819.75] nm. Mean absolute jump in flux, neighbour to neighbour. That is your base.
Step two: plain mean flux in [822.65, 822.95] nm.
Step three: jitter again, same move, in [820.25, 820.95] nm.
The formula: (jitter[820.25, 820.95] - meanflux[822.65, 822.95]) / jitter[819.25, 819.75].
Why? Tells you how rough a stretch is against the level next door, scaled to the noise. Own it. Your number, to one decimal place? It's -4.7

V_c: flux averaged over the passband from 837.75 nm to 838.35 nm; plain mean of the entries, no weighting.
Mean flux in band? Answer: 9.7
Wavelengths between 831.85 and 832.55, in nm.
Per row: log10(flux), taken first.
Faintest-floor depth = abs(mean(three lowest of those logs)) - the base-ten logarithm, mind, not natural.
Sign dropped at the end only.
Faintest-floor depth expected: 0.974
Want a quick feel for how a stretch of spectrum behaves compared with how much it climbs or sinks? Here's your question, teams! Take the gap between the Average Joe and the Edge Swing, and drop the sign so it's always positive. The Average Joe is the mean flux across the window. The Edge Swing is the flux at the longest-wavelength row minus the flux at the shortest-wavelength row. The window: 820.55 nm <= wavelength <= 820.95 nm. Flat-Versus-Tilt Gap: 8.2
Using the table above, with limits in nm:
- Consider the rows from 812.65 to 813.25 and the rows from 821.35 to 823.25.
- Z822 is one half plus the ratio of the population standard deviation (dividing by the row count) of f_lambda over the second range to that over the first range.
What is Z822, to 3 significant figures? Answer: 1.65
